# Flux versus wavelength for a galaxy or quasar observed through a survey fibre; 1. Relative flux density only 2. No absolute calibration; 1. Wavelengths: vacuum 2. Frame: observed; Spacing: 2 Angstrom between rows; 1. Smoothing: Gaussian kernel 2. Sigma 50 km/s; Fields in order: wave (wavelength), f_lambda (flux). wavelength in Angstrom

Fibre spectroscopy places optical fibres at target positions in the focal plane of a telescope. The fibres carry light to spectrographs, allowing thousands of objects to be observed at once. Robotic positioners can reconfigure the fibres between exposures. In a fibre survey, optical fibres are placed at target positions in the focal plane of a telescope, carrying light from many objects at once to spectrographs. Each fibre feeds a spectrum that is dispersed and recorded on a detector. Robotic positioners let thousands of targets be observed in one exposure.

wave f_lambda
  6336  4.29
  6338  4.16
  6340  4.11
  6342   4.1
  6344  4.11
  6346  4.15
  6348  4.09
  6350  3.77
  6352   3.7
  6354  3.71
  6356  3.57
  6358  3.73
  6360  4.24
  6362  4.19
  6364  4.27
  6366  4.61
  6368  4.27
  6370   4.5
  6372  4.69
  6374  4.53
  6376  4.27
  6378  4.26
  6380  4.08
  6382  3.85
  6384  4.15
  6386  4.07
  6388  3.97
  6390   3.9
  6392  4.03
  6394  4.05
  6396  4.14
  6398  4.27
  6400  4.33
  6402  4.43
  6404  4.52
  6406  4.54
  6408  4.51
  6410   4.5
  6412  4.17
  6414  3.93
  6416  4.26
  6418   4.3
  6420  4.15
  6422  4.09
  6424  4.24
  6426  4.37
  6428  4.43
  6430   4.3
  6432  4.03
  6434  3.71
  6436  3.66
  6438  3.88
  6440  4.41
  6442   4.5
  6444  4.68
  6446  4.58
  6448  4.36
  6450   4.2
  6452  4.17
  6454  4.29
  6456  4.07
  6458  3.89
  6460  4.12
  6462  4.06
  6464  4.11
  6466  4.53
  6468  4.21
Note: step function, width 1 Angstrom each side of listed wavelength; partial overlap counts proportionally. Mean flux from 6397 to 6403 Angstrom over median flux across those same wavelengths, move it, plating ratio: 1.00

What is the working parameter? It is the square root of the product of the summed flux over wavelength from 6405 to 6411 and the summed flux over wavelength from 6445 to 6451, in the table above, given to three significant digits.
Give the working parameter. 13.3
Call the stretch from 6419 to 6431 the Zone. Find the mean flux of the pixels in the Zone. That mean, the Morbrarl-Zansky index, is 4.26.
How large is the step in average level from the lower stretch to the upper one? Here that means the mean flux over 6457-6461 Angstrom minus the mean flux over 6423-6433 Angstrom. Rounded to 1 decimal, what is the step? -0.3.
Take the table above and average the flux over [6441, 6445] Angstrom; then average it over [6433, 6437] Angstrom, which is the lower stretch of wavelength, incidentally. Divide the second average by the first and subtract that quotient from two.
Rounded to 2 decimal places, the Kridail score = 1.20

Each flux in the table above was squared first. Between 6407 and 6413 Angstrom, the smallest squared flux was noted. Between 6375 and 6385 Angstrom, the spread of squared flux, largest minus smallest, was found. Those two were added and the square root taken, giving 4.56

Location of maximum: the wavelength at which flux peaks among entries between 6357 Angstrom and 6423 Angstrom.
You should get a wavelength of 6372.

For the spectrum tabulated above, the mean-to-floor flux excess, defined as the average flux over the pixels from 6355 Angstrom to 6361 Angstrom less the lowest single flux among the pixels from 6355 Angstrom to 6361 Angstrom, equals 0.28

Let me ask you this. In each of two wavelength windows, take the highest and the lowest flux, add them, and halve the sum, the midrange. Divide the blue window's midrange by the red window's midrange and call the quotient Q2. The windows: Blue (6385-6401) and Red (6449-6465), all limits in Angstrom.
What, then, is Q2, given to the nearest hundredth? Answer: 1.01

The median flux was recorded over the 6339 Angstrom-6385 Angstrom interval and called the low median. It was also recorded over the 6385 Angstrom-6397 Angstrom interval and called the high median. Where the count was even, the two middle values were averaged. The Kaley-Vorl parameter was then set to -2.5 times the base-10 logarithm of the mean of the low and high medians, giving -1.53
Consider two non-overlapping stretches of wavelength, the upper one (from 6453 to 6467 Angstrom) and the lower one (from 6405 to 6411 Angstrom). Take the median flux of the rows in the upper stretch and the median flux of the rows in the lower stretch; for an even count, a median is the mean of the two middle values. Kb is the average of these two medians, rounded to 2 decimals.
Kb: 4.31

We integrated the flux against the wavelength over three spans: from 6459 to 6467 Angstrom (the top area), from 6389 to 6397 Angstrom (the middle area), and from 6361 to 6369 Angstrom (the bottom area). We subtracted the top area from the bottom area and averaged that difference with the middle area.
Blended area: 16.6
